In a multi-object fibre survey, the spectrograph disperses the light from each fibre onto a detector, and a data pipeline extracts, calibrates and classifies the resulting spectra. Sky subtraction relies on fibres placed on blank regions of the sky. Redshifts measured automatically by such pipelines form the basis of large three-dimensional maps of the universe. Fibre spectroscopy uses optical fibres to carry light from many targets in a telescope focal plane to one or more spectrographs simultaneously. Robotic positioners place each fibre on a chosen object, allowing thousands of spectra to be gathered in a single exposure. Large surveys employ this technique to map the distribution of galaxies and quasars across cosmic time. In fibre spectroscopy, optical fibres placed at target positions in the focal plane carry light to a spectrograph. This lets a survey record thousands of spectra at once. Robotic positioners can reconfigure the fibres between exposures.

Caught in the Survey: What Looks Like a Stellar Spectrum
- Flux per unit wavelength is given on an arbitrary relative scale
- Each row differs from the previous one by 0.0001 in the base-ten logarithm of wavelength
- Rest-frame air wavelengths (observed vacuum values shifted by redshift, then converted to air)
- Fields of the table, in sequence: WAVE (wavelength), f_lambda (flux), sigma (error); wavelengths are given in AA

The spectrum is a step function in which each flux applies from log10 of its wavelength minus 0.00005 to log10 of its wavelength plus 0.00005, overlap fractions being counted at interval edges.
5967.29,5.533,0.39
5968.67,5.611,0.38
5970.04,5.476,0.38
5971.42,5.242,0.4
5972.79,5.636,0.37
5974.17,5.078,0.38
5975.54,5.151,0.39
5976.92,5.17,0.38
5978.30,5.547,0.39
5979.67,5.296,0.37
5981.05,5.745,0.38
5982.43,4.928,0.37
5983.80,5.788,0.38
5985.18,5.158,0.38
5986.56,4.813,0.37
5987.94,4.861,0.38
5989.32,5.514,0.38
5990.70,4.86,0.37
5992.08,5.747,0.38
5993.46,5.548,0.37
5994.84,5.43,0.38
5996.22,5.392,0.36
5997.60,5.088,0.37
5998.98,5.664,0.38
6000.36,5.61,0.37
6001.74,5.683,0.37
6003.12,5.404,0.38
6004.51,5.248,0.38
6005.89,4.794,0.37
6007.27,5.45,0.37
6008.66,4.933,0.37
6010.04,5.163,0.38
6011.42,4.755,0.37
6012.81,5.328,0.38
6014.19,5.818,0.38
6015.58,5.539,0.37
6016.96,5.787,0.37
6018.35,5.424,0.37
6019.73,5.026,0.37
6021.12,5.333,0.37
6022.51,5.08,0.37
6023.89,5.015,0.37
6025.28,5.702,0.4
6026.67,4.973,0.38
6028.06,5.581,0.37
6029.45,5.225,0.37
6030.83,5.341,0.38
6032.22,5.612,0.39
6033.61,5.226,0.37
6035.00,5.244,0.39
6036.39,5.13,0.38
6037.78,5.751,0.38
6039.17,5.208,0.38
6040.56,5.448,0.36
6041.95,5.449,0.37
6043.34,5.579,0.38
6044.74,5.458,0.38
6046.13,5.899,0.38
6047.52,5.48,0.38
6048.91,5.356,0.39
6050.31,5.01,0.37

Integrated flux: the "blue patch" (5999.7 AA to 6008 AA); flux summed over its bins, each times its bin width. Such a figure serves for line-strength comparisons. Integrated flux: 44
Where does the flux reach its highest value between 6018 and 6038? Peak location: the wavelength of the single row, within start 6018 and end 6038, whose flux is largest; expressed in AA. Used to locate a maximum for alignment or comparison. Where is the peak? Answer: 6037.78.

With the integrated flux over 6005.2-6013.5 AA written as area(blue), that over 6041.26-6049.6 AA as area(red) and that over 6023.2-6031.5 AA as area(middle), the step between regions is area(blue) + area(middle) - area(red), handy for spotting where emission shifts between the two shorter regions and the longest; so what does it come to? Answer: 40.0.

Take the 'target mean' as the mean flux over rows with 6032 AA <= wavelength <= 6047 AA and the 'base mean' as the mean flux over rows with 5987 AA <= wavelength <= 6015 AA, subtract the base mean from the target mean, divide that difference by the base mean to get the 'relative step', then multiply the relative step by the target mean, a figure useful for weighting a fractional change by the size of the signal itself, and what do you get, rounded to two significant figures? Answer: 0.14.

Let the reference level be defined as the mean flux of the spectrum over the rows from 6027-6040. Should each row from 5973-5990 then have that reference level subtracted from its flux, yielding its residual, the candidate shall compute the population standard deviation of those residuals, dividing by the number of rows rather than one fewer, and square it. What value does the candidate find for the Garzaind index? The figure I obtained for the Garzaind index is 0.10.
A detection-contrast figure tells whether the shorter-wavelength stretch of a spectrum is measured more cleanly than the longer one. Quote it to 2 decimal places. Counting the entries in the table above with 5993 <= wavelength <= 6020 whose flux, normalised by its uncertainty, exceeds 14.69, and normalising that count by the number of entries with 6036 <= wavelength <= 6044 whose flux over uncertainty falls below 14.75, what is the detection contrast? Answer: 2.25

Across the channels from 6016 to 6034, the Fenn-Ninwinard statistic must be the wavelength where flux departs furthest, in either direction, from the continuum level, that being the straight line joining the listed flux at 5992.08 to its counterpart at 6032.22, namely 6026.67 AA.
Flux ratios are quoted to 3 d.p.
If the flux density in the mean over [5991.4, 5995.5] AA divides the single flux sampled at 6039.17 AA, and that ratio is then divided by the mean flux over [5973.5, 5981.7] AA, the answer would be 0.175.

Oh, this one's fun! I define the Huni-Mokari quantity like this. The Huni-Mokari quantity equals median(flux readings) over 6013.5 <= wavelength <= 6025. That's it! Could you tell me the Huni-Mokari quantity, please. 5.38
